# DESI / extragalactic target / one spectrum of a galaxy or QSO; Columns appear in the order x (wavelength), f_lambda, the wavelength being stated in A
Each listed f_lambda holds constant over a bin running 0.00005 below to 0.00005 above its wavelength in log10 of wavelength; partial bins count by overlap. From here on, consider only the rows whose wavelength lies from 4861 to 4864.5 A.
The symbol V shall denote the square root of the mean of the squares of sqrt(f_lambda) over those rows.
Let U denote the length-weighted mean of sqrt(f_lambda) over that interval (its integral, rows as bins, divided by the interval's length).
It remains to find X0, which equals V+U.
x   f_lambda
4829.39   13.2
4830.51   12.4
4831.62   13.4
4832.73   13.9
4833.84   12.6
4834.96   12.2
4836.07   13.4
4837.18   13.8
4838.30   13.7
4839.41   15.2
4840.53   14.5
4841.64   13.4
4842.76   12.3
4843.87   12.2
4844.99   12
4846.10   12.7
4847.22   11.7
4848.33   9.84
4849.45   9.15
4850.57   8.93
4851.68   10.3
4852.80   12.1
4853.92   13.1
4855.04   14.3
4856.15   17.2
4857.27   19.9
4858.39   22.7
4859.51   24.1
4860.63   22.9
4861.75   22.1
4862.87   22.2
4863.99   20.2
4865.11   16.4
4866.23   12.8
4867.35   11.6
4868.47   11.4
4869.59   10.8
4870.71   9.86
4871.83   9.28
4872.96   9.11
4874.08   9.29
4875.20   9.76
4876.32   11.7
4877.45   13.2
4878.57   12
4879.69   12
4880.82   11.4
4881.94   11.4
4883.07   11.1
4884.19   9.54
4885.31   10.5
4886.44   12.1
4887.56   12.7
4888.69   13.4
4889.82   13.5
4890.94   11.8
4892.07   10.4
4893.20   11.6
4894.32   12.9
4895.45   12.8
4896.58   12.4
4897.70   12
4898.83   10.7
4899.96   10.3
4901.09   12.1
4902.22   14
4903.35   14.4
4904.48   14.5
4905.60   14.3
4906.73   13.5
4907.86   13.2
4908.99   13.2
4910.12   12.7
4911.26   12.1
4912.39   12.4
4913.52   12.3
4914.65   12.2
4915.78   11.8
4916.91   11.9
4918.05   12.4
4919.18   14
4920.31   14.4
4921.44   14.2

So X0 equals 9.28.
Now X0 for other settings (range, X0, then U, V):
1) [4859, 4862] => 9.60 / 4.8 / 4.80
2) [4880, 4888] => 6.71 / 3.4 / 3.35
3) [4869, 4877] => 6.32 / 3.2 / 3.16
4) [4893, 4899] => 6.97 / 3.5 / 3.47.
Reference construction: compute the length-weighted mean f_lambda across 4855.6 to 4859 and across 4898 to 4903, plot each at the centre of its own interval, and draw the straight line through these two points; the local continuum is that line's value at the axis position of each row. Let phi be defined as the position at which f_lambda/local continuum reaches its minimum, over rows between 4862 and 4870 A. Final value 4869.59 A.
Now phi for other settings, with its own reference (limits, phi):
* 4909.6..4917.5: 4911.26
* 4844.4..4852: 4850.57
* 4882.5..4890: 4884.19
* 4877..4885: 4884.19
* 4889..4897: 4892.07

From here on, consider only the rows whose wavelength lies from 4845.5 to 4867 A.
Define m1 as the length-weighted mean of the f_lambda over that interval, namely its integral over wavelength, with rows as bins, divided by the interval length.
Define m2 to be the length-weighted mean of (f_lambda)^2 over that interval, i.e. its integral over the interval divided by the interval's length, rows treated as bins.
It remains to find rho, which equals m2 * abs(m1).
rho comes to 4424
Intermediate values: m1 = 15.9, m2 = 279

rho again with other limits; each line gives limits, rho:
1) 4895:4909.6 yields 2159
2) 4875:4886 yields 1461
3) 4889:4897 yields 1841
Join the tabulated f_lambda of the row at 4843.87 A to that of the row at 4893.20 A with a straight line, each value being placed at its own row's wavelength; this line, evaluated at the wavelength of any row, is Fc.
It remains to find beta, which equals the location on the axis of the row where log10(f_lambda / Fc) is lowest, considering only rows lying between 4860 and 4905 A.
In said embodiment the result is 4872.96 A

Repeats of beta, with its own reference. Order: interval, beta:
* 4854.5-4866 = 4855.04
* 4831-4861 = 4850.57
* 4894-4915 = 4899.96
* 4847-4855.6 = 4850.57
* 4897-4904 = 4899.96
